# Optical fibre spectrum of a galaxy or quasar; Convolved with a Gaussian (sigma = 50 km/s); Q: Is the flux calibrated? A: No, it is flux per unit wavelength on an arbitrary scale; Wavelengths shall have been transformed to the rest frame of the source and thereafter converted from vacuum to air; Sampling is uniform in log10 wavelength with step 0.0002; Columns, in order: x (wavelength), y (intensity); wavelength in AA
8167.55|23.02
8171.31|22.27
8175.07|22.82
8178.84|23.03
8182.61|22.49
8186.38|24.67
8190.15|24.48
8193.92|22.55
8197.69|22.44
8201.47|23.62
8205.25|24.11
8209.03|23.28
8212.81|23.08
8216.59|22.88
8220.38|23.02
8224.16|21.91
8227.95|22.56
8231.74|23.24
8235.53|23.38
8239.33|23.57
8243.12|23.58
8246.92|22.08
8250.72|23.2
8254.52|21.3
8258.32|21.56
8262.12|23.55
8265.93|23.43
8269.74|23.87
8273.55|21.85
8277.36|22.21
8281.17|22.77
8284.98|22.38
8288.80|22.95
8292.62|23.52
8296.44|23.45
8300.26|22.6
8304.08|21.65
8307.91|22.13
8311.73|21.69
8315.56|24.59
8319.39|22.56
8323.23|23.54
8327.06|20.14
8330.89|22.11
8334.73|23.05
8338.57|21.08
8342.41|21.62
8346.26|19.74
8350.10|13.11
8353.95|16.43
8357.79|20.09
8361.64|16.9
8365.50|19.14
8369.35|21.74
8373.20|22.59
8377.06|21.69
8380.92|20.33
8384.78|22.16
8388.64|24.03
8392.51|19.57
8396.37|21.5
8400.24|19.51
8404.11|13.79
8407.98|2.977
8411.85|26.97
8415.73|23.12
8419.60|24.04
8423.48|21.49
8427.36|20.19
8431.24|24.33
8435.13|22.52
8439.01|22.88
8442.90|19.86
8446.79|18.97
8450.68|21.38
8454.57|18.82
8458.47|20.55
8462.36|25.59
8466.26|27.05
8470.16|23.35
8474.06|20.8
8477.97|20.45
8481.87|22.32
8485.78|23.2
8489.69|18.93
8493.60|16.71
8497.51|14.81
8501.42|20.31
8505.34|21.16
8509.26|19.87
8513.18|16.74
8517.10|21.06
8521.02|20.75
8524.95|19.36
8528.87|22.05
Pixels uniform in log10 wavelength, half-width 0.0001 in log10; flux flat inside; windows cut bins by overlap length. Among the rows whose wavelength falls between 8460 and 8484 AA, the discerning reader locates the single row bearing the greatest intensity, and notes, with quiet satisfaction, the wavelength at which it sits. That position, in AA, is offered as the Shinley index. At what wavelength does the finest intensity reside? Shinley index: 8466.26 AA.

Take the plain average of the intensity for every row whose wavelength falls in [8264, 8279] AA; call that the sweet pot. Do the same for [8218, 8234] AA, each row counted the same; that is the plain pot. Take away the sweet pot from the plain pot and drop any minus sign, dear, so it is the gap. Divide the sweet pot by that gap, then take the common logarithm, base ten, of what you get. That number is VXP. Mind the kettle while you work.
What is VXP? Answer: 2.2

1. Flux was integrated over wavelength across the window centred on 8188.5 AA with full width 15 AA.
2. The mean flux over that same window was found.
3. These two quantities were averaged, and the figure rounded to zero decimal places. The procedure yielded 189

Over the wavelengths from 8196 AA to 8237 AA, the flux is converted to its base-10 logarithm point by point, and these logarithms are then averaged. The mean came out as 1.36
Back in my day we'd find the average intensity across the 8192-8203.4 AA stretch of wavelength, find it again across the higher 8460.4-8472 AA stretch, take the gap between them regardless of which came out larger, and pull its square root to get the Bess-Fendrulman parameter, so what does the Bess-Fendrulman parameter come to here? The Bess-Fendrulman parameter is 1.57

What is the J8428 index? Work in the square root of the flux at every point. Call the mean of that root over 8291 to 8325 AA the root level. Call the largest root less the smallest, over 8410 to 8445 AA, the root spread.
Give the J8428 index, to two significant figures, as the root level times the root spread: 3.5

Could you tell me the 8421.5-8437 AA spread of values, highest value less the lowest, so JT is 4.1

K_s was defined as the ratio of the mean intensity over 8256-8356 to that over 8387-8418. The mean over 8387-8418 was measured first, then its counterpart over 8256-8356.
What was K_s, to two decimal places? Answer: 1.15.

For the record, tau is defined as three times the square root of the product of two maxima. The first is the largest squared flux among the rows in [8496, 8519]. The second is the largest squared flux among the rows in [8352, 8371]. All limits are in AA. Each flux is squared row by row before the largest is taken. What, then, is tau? 1380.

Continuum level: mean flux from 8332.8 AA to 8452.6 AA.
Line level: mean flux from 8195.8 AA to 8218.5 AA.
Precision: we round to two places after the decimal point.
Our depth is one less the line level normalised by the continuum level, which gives -0.15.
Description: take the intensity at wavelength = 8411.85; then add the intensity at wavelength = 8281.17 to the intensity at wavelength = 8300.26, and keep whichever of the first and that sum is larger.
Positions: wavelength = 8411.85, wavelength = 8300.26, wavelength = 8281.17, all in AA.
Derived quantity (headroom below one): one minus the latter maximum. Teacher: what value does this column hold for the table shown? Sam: -44.4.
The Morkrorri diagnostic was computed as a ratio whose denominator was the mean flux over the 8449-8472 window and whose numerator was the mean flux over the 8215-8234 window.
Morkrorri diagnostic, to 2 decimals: 1.00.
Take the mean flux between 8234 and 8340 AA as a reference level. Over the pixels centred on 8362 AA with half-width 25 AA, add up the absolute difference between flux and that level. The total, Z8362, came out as 38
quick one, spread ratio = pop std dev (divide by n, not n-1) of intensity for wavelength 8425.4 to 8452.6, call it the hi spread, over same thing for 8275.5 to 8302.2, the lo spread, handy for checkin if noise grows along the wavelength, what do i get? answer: 3.79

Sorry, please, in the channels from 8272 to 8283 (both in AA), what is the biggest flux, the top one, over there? 22.77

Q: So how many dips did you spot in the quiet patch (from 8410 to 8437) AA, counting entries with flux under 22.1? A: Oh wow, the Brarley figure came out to 2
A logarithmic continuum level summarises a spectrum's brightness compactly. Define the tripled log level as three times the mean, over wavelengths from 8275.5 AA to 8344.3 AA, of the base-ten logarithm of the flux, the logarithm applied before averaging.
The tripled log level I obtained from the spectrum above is 4.05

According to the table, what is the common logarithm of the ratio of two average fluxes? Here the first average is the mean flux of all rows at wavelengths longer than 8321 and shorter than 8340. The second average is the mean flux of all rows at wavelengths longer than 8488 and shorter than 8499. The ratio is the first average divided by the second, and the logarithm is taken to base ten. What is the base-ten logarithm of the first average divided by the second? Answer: 0.12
